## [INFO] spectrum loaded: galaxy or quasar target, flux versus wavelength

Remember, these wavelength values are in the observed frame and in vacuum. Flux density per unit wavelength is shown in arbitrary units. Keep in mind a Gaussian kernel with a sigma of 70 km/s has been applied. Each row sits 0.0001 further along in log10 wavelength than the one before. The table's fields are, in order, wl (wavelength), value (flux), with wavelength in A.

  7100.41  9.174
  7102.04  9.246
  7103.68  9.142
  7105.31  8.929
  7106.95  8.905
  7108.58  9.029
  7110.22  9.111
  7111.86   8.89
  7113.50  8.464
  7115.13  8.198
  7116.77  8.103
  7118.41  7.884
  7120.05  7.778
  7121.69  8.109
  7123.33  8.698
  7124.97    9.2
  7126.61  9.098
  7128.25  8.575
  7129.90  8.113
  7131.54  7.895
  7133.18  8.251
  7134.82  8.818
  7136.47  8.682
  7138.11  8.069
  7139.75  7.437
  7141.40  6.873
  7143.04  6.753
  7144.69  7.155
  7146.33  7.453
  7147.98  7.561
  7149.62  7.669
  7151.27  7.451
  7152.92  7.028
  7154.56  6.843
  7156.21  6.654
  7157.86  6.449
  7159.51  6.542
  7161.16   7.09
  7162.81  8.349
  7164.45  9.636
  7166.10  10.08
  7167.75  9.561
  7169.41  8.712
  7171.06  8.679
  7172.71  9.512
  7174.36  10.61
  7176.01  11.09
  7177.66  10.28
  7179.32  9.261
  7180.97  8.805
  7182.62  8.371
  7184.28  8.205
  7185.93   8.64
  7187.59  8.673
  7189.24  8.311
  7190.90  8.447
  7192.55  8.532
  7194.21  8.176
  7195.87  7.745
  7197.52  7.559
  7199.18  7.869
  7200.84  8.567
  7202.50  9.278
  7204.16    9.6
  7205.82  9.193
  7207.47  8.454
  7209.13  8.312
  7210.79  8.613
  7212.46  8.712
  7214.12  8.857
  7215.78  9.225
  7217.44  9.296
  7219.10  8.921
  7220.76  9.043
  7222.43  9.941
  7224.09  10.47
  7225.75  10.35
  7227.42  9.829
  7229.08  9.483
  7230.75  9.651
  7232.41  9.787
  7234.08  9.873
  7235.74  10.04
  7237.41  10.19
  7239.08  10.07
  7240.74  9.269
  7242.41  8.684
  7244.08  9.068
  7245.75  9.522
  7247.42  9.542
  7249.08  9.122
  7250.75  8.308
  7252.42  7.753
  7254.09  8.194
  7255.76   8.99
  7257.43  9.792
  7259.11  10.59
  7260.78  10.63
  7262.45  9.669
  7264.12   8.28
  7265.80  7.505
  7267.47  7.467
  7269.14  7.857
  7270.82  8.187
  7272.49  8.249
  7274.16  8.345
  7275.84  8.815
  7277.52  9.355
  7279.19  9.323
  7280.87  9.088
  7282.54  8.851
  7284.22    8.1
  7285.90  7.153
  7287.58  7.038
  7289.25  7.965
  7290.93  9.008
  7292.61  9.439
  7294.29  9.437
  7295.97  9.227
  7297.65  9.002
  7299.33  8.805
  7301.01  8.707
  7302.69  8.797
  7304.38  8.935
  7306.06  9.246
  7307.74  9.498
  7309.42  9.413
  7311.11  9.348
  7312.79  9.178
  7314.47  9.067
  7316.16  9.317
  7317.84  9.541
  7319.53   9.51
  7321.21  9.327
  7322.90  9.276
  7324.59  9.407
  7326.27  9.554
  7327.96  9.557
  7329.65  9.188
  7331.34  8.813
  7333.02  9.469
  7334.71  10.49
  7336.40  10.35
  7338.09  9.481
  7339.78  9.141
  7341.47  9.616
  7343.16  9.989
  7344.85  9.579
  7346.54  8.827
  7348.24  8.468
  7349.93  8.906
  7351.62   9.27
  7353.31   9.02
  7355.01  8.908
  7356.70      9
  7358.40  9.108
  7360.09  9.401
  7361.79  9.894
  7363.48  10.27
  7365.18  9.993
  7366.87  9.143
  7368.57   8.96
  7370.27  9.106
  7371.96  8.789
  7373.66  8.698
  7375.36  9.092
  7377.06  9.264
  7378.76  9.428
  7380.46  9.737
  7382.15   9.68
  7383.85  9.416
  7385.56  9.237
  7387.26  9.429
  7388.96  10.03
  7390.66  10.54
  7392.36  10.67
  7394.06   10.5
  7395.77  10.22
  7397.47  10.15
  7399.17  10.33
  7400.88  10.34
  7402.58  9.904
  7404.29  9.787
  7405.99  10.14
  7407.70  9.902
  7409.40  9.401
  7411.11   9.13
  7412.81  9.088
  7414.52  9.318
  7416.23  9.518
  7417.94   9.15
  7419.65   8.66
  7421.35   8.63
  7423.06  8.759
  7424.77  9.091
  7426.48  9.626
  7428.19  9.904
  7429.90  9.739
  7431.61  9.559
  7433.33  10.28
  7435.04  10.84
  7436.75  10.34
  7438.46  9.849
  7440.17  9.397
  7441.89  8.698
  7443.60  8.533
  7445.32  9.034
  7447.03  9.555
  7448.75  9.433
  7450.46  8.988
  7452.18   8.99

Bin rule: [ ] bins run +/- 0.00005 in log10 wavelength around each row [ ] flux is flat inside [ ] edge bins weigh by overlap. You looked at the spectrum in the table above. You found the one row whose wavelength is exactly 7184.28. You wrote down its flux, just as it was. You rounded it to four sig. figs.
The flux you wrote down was 8.205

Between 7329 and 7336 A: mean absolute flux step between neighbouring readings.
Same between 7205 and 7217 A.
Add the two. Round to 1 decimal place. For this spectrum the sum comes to 1.0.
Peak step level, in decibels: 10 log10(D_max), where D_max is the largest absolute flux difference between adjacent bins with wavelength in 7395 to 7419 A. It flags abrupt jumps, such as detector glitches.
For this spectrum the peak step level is -3.0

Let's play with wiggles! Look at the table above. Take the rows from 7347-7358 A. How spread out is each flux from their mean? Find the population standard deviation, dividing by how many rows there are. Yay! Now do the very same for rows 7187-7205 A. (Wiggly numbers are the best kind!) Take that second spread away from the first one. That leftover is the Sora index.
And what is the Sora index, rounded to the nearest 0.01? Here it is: -0.35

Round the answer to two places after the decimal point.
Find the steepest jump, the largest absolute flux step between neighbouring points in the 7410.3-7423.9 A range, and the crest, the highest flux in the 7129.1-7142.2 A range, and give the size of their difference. 8.33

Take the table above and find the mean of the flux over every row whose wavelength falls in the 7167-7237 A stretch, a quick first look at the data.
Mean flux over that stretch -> 9.11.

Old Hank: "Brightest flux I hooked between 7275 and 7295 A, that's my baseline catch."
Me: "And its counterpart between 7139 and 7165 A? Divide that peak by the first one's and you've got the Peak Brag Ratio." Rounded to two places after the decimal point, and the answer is 1.02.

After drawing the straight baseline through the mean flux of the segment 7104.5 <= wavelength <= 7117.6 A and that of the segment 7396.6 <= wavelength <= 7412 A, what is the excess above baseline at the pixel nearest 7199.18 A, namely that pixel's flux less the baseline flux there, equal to -1.2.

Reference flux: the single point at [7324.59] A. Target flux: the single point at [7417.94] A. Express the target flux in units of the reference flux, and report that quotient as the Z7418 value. 0.97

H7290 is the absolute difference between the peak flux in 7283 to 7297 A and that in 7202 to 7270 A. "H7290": 1.19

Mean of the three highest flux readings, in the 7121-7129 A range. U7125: 9.0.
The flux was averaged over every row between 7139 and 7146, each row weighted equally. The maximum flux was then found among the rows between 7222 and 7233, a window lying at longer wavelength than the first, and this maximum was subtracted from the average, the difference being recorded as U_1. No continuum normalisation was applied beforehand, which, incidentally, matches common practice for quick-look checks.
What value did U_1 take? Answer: -3.4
